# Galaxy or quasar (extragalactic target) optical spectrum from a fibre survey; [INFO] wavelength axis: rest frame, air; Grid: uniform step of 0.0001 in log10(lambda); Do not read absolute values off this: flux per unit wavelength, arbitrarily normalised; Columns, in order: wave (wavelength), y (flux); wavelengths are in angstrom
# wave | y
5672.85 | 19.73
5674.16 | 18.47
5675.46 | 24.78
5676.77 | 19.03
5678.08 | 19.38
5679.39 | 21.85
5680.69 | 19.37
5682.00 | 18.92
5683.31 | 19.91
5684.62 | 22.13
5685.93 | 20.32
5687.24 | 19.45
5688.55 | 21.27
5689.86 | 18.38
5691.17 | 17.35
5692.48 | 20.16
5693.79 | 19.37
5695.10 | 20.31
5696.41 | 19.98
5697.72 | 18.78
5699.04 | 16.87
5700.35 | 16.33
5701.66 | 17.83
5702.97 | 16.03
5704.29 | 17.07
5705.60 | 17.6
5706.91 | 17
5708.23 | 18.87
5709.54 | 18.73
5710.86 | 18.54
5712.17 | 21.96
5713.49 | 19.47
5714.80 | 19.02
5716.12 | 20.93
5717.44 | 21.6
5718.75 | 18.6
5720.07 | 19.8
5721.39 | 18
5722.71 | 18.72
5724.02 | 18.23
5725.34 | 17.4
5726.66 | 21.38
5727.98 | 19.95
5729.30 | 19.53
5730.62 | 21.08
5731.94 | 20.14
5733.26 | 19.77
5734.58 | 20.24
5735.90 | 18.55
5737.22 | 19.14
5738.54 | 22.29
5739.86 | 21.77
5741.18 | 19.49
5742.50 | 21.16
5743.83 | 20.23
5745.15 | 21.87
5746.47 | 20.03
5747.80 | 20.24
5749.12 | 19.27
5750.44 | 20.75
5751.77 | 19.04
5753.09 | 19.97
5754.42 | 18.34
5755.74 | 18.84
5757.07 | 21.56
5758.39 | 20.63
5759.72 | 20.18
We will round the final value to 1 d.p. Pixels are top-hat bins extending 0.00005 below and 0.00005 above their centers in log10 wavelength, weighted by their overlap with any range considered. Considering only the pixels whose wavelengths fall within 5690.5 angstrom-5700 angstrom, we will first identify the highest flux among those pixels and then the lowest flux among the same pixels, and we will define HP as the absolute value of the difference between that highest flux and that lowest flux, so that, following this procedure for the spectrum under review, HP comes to 3.4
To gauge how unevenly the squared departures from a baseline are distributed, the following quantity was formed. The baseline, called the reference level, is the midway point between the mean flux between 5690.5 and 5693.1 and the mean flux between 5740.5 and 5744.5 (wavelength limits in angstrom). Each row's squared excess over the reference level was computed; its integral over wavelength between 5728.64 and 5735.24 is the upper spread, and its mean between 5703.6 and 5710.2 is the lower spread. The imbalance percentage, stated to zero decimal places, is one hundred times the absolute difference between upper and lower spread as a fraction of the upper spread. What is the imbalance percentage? 23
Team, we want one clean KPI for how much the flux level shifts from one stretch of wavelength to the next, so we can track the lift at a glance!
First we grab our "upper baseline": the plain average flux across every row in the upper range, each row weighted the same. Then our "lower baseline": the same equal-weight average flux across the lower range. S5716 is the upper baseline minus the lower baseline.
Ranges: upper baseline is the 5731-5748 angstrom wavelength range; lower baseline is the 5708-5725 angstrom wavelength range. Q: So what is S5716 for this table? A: 1.0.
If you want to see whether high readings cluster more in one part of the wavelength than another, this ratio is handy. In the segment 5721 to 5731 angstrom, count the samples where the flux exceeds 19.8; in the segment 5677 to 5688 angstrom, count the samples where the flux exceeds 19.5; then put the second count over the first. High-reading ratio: 1.33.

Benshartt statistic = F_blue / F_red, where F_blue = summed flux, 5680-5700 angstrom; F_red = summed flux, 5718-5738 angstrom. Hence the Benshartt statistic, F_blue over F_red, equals 1.01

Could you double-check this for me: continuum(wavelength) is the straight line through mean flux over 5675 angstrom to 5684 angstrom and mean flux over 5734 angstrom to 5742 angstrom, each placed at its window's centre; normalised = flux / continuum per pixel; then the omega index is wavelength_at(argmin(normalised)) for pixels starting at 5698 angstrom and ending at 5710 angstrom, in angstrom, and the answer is 5702.97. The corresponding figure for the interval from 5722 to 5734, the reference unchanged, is 5725.34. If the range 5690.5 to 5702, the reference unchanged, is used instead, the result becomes 5700.35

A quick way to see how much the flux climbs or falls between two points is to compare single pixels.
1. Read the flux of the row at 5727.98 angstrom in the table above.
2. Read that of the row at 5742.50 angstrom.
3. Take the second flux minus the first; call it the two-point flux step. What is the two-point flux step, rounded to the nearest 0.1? 1.2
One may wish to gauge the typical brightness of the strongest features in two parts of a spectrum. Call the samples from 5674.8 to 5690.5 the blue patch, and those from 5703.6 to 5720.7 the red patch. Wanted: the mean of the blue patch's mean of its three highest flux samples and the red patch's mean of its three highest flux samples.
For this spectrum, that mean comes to 22.2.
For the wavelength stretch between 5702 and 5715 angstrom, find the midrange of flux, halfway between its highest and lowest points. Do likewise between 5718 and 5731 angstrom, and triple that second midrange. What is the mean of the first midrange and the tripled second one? 38.6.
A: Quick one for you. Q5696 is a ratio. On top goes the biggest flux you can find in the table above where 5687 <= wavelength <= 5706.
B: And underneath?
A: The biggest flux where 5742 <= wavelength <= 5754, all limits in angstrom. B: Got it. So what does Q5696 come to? 0.97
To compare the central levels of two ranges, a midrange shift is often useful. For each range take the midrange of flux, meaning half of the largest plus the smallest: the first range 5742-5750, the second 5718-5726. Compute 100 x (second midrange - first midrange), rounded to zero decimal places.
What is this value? -197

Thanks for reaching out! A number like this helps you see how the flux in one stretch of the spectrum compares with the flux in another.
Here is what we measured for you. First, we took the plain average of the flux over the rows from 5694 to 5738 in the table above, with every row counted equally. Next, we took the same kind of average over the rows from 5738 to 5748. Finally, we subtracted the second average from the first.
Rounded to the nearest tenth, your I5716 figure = -1.9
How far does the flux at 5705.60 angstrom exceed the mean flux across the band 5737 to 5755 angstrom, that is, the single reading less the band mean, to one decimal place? -2.7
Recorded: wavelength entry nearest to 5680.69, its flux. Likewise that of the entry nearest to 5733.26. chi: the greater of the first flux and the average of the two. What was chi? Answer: 19.6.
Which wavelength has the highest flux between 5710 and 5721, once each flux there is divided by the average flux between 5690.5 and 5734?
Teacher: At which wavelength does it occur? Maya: 5712.17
